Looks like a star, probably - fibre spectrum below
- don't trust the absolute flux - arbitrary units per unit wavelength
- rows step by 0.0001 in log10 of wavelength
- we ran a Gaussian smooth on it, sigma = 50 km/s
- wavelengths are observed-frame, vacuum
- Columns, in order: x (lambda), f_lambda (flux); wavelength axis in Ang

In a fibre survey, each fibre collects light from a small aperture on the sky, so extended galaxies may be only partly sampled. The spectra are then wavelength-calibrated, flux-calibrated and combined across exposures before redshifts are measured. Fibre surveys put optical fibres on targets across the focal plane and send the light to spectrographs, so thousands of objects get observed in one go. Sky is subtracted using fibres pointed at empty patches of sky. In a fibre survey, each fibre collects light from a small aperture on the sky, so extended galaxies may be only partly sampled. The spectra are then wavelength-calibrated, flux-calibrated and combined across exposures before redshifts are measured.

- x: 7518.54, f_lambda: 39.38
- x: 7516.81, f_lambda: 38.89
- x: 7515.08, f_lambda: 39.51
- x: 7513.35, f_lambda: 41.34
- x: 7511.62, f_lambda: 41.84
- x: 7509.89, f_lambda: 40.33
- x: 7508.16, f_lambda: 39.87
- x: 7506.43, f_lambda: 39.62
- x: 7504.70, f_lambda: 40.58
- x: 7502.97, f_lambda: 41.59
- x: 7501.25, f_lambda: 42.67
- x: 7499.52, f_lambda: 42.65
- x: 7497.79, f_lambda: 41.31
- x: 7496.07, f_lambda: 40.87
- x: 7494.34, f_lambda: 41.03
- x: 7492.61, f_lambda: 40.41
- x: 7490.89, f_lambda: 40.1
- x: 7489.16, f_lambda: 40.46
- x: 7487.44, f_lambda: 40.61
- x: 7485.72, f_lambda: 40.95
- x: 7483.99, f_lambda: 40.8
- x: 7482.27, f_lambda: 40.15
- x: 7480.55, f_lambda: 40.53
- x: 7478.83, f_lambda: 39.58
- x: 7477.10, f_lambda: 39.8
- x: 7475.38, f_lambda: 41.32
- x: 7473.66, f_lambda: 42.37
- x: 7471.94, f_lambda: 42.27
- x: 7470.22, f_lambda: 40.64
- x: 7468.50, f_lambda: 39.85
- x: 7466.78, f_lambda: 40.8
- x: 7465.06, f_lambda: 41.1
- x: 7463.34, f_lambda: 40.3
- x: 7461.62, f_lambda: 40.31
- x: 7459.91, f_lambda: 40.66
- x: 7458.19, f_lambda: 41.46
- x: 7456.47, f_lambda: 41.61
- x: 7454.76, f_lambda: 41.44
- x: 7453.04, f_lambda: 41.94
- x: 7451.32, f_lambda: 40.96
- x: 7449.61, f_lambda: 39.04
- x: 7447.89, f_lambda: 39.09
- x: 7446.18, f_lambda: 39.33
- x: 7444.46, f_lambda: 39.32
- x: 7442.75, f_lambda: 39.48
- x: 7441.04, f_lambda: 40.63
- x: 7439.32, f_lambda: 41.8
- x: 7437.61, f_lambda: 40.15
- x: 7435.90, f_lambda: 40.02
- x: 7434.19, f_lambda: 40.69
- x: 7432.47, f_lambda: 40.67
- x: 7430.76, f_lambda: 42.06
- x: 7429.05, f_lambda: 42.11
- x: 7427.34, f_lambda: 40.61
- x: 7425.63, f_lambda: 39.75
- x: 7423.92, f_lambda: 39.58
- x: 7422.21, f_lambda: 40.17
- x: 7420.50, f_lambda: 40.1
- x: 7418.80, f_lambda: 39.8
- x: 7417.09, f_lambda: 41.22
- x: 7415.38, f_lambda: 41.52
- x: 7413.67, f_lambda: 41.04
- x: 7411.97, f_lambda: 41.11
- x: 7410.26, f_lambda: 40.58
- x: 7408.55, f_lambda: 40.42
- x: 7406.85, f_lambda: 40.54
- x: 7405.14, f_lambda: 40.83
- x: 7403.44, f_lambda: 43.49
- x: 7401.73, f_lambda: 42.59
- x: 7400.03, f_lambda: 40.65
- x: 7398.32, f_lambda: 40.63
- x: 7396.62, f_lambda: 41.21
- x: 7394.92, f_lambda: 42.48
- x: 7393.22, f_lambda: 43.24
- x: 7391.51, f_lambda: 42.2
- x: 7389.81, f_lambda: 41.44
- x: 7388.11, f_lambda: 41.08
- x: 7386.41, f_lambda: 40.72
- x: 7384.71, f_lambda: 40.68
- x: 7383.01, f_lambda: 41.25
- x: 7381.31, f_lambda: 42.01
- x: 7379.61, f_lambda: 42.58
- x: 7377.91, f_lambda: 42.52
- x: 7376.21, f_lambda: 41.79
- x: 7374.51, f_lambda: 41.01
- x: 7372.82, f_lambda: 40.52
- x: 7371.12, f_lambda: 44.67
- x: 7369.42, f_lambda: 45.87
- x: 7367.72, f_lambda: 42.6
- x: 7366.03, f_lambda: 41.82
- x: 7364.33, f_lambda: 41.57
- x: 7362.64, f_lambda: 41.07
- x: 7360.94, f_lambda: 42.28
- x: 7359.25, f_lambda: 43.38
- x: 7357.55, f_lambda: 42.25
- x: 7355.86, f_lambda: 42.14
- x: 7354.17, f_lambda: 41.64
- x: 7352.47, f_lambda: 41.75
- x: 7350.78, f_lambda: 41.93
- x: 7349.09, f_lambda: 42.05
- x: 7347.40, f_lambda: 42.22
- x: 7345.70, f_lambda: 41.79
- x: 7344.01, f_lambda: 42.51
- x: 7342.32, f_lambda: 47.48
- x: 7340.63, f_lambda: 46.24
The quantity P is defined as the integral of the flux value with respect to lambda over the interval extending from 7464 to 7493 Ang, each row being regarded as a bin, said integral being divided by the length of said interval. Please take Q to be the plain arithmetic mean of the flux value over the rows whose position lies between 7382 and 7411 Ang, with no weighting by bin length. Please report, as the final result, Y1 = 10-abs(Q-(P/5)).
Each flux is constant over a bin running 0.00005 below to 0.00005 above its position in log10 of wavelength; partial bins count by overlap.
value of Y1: -23.3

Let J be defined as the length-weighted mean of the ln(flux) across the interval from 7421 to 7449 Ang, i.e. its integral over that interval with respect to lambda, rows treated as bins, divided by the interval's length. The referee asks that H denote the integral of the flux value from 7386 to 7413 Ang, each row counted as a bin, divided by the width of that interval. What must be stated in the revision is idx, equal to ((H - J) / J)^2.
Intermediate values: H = 41.5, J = 3.696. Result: 104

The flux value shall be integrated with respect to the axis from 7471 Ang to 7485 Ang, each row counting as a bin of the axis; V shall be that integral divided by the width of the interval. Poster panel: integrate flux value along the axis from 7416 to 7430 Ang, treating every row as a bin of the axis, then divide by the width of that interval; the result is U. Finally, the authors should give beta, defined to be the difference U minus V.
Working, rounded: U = 40.5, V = 40.8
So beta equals -0.4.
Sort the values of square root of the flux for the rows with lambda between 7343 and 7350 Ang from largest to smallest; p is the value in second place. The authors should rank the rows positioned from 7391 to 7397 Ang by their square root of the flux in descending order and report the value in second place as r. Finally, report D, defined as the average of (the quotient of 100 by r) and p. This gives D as 10.9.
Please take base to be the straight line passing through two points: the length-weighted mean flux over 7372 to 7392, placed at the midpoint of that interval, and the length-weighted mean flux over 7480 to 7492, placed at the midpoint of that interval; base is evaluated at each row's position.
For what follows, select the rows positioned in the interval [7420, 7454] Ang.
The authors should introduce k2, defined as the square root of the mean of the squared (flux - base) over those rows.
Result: 1.14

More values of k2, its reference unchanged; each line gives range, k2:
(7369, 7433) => 1.24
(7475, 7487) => 0.61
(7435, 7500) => 0.96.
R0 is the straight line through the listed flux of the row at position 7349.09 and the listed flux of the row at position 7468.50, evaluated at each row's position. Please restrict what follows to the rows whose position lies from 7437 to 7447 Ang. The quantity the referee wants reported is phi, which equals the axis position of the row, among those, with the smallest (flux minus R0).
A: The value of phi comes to 7444.46 Ang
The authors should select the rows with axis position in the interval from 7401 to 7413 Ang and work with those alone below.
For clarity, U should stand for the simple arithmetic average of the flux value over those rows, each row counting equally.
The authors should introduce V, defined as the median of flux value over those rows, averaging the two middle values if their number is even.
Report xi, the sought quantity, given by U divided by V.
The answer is 1.013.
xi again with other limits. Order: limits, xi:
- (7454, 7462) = 0.992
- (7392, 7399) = 1.001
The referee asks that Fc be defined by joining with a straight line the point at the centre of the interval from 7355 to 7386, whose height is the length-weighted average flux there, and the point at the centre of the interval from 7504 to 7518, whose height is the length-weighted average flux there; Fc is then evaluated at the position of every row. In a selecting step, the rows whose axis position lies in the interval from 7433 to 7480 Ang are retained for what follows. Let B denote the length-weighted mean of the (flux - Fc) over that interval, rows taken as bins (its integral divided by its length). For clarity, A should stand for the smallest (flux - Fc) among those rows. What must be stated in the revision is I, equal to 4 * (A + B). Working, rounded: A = -2.0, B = -0.4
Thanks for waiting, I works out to -10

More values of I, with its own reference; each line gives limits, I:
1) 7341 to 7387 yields -6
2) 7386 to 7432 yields -10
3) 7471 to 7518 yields -4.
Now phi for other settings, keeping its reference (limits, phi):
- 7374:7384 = 7374.51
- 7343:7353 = 7345.70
